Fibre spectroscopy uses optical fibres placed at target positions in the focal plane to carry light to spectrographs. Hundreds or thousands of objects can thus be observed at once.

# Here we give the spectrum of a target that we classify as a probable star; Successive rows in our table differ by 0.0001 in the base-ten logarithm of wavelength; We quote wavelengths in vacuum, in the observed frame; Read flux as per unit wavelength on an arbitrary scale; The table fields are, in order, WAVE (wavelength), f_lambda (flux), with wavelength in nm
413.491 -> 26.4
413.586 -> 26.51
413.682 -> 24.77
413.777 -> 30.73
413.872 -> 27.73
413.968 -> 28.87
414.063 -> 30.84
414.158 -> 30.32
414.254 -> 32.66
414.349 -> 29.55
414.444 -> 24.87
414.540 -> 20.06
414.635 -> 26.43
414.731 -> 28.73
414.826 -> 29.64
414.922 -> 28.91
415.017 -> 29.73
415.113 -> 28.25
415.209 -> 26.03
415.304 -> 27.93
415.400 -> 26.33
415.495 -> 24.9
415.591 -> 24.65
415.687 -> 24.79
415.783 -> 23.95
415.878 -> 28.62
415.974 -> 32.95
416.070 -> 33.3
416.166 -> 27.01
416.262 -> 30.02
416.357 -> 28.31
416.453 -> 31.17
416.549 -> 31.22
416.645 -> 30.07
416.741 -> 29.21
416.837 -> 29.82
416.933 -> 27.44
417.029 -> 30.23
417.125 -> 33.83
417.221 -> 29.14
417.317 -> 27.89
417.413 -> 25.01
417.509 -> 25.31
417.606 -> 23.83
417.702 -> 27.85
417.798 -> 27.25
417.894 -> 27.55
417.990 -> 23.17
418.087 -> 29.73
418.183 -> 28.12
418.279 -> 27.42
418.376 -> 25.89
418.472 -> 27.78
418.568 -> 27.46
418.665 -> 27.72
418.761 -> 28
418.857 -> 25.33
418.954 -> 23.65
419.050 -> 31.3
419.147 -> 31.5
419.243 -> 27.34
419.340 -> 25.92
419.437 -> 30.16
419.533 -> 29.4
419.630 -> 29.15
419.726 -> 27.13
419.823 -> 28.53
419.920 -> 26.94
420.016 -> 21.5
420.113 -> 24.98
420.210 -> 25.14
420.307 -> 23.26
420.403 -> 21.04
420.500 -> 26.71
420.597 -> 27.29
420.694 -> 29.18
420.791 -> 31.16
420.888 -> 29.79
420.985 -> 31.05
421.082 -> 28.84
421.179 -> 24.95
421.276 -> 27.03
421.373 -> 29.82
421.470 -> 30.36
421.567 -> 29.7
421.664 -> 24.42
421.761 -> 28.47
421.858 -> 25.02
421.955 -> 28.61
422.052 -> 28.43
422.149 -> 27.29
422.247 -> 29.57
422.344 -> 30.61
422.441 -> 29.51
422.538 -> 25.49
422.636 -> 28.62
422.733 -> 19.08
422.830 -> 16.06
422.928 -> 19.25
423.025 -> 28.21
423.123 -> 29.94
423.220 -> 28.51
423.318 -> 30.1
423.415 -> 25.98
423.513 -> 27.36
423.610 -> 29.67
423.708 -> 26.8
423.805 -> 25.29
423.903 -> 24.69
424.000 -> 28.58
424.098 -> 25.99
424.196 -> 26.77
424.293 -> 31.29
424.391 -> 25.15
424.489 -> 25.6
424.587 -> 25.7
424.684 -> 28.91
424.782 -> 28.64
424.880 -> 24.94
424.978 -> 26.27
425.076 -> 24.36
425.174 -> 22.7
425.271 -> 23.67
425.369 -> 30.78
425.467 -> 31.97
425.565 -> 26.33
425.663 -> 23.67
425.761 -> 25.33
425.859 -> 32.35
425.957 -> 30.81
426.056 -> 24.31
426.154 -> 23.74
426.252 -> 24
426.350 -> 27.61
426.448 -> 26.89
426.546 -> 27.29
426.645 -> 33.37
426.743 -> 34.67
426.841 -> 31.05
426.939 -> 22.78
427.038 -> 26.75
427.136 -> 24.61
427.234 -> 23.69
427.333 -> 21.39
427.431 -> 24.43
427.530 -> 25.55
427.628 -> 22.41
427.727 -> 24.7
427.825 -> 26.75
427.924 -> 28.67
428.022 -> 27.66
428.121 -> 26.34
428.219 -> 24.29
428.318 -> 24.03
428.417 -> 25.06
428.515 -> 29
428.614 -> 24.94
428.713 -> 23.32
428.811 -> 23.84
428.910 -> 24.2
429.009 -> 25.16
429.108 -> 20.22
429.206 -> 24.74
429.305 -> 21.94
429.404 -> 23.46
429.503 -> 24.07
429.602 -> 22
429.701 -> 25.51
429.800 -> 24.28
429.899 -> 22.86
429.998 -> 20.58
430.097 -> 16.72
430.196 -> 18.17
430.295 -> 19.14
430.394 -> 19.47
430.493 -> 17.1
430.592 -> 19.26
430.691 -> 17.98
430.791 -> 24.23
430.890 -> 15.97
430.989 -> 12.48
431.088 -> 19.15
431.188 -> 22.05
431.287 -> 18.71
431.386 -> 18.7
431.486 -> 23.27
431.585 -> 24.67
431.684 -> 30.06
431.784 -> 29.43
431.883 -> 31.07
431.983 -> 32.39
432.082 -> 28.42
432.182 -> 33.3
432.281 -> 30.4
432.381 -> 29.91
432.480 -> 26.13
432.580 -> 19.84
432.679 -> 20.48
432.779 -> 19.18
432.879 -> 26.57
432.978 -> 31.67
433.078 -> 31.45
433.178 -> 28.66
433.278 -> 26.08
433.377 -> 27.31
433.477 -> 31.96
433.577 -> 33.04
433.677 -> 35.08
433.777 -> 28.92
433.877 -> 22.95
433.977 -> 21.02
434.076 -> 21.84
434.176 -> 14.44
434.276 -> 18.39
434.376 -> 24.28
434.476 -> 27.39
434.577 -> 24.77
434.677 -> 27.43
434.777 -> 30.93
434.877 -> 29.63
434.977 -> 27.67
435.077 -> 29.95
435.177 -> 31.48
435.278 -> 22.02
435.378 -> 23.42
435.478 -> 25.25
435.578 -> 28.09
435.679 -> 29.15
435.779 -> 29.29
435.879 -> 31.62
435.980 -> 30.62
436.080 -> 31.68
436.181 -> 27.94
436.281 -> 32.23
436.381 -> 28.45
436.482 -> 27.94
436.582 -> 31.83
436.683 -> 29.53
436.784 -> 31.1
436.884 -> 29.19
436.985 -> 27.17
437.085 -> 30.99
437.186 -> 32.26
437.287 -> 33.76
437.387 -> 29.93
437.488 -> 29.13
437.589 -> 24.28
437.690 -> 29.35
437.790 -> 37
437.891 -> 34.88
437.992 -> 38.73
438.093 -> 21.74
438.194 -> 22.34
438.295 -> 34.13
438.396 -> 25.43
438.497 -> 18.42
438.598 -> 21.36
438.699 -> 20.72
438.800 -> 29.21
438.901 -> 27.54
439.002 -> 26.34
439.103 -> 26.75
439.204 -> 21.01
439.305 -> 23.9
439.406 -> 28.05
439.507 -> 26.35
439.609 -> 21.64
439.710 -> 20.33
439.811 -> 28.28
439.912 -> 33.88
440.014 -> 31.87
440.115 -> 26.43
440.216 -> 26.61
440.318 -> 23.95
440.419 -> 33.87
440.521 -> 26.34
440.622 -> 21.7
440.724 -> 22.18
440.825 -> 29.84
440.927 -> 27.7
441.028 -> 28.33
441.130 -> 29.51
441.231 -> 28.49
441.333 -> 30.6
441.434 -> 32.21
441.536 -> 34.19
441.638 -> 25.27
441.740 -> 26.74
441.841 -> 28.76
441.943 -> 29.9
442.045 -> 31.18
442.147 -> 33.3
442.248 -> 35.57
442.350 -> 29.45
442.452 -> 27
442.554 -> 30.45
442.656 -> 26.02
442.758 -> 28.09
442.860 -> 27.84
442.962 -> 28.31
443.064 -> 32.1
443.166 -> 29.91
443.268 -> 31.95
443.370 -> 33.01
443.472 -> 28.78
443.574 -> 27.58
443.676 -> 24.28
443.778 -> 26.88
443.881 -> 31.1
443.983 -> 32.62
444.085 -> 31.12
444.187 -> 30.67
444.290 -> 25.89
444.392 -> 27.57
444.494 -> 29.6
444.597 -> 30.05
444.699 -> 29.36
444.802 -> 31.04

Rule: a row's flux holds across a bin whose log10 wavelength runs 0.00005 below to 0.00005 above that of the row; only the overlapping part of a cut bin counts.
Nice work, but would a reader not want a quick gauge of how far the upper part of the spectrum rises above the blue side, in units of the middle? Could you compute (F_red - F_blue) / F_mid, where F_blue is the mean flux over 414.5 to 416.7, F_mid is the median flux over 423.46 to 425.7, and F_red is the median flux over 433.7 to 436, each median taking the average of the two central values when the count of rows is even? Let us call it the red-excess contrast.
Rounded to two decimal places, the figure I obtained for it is -0.02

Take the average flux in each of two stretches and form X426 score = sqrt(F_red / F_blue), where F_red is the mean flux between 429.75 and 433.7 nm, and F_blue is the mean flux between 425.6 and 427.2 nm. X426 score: 0.94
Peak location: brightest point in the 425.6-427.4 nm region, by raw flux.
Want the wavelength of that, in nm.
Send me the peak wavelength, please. 426.743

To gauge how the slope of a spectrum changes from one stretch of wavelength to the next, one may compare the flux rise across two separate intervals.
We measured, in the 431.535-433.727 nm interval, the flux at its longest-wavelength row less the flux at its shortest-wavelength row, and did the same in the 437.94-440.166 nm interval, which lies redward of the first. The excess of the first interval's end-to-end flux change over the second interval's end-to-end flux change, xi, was 23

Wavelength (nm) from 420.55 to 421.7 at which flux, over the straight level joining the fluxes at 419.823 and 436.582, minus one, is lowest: 421.664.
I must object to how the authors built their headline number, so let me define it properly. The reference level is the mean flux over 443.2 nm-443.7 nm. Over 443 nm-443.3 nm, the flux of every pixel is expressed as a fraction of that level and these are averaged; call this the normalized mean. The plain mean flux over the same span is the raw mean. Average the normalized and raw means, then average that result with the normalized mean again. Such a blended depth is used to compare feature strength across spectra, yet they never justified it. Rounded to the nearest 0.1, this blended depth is 8.6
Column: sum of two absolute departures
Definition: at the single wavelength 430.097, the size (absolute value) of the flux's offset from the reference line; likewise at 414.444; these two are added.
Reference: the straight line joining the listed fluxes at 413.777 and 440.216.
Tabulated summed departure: 17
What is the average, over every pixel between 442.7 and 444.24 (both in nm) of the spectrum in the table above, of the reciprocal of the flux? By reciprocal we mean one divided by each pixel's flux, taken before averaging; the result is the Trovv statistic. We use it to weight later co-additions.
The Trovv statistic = 0.034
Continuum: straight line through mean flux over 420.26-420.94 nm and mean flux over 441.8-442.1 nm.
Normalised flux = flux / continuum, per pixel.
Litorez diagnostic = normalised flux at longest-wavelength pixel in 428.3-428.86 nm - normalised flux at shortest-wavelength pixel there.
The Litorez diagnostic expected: 0.0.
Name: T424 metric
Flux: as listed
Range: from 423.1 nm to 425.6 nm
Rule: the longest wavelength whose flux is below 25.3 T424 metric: 425.271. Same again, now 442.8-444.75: 443.676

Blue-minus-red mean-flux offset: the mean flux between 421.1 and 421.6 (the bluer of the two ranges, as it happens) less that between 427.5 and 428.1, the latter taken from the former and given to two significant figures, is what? 2.4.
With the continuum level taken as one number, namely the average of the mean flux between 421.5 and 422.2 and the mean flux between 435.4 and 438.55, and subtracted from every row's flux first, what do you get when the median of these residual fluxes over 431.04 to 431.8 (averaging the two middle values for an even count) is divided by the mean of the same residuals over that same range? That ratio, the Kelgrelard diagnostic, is 1.1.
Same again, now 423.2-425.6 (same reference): 1.5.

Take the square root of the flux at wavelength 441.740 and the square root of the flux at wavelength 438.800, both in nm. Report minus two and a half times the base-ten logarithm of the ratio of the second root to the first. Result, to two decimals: -0.05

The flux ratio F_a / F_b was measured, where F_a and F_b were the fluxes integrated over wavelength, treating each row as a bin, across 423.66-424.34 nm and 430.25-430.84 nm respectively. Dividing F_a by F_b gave 1.6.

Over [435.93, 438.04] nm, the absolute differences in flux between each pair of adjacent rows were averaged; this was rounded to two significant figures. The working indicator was 3.0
